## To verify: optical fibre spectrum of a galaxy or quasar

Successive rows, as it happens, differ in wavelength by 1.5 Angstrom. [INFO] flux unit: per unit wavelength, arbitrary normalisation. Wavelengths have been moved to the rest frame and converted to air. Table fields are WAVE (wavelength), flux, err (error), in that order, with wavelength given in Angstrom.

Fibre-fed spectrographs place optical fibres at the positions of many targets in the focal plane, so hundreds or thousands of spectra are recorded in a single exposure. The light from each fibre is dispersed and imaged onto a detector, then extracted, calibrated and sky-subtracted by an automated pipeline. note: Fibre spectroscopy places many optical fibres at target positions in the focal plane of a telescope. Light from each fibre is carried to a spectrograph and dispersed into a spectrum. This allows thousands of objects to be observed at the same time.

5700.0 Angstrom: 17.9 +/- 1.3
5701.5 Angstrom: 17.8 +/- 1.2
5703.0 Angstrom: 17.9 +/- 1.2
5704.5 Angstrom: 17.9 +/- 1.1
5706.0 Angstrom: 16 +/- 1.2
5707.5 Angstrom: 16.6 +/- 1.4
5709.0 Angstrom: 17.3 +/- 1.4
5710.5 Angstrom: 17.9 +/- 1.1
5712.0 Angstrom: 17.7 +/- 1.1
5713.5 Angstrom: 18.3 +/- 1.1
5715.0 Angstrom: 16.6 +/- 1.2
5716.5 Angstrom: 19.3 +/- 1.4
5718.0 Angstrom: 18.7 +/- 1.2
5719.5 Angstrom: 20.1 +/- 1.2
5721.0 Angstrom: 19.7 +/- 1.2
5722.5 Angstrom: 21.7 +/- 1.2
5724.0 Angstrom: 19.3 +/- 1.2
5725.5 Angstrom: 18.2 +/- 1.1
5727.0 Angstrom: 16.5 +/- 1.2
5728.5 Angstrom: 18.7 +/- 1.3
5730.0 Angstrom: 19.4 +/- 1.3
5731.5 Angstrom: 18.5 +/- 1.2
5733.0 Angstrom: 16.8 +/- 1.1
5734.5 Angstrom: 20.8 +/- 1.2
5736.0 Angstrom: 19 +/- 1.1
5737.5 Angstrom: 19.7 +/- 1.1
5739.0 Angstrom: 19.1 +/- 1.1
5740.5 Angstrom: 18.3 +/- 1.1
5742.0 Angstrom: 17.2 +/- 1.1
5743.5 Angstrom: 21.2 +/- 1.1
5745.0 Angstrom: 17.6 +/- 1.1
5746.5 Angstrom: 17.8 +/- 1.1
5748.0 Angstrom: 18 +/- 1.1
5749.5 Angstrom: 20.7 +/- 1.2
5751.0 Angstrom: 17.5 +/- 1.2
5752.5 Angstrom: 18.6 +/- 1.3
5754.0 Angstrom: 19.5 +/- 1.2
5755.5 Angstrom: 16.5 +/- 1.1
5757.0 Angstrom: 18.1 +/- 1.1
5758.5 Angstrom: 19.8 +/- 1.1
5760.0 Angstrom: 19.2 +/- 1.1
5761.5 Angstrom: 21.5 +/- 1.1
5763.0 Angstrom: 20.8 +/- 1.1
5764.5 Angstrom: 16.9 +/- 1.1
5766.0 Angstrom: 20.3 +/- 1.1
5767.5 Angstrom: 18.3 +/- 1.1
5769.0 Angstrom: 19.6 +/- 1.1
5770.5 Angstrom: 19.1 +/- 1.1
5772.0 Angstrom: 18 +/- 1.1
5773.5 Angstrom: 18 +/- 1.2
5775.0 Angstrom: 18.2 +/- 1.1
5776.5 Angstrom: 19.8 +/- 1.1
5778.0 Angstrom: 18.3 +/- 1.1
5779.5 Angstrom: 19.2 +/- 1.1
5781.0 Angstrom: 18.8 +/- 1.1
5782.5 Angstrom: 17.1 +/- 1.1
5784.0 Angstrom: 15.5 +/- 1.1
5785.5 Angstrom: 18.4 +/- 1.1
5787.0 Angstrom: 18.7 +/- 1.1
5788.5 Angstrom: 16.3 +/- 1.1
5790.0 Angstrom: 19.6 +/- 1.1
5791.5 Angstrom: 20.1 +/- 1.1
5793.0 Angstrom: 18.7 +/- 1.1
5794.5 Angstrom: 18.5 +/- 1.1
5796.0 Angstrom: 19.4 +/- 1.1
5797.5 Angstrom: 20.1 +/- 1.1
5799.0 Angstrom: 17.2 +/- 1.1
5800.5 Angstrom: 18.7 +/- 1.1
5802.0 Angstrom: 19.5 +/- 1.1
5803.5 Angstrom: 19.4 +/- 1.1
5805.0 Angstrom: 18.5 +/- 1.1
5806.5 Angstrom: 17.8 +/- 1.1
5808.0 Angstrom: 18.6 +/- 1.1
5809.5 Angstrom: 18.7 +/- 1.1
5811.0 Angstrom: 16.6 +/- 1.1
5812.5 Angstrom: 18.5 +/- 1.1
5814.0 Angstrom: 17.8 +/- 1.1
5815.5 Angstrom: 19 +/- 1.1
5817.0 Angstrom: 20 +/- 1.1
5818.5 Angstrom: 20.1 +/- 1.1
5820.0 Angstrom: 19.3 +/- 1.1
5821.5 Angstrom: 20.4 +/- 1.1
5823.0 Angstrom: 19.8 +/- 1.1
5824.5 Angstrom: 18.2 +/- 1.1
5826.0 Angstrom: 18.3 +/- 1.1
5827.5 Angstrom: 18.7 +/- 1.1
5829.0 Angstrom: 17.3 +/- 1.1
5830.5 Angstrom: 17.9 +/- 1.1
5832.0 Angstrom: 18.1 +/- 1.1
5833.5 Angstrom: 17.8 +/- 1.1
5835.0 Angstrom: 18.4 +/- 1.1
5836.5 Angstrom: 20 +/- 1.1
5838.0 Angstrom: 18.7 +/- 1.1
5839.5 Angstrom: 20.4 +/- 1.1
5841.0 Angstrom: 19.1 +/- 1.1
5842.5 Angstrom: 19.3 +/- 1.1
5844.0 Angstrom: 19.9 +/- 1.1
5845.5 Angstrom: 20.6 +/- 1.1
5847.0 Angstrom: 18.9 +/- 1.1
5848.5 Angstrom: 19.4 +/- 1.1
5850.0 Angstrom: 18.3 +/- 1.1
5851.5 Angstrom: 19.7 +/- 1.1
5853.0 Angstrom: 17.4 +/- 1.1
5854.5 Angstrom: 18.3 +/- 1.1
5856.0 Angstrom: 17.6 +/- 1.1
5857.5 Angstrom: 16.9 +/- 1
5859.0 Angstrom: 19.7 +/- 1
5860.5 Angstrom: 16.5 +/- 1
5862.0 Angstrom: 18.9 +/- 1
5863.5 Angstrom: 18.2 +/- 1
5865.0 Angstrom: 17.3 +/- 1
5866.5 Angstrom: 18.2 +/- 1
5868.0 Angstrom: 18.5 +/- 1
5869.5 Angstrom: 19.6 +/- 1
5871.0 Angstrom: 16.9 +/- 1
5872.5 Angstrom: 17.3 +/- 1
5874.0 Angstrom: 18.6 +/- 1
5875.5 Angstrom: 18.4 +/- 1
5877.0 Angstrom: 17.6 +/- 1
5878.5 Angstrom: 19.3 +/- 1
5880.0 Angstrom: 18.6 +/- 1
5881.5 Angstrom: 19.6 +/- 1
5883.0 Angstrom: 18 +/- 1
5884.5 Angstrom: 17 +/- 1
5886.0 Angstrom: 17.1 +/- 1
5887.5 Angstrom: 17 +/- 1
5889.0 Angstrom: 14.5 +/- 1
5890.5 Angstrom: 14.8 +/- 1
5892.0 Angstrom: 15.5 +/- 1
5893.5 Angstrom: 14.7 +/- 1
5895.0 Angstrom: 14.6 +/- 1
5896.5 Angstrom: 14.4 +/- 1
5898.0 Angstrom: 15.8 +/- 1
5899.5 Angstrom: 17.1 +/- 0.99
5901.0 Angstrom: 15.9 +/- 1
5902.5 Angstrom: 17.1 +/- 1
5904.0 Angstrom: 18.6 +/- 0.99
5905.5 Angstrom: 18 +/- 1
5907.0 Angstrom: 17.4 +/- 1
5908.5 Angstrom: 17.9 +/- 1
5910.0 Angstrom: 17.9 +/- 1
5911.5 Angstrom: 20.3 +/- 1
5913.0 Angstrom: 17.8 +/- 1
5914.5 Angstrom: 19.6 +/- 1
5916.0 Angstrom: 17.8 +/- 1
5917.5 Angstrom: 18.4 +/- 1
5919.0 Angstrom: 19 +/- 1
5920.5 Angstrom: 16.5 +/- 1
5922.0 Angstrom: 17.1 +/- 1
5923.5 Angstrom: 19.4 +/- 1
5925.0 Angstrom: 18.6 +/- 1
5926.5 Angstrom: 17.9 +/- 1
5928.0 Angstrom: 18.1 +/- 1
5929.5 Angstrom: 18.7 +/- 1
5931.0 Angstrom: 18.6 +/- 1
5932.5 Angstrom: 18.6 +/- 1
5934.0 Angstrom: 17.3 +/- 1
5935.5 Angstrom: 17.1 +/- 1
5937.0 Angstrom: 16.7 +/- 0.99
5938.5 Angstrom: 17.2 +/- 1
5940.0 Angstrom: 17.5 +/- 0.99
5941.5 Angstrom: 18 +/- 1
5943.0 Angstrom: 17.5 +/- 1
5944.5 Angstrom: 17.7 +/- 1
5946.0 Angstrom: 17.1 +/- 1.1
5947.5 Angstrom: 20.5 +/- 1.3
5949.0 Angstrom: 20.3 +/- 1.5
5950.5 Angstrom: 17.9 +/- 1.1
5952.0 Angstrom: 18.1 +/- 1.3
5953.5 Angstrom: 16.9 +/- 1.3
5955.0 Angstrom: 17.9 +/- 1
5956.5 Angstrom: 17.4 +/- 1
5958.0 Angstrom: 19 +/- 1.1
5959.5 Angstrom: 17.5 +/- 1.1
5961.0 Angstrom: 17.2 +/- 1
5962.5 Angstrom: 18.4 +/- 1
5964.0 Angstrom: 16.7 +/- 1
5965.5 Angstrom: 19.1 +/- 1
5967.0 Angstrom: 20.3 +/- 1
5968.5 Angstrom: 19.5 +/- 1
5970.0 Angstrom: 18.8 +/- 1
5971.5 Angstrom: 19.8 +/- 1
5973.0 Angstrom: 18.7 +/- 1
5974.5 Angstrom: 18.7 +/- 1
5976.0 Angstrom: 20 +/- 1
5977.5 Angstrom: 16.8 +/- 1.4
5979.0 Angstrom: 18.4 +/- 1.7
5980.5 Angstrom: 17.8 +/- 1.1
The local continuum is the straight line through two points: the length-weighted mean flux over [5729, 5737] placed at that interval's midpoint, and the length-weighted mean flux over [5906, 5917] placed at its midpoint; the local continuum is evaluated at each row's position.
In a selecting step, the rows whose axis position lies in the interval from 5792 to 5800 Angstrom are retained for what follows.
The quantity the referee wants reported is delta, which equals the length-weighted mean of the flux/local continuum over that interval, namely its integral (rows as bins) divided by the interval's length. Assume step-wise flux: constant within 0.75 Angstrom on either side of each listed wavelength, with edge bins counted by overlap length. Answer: 1.00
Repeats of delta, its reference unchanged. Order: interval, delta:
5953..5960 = 0.97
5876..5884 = 1.00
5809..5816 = 0.97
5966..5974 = 1.07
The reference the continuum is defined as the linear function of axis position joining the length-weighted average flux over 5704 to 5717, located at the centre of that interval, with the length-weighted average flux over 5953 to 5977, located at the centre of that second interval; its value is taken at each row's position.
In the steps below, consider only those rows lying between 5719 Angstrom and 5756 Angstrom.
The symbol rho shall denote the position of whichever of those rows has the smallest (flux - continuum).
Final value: 5755.5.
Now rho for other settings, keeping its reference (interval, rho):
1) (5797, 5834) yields 5811.0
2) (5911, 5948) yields 5920.5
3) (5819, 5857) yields 5829.0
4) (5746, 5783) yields 5755.5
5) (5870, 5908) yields 5896.5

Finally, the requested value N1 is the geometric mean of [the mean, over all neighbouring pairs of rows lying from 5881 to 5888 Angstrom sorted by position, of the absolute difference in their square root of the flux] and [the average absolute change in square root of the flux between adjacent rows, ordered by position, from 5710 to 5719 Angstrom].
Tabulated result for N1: 0.106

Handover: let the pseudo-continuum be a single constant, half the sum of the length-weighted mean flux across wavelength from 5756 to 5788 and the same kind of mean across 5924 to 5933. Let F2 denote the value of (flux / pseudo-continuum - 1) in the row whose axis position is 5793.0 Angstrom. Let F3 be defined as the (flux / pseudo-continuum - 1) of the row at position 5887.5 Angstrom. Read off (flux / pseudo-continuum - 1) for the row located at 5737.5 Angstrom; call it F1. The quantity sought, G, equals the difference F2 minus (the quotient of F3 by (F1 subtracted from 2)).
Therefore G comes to 0.05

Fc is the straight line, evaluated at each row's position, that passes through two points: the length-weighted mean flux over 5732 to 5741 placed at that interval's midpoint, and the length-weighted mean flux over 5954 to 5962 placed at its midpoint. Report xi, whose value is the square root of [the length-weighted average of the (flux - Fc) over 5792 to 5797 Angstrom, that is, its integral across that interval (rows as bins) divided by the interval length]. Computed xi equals 0.58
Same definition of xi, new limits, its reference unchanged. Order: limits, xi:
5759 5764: 1.21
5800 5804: 0.78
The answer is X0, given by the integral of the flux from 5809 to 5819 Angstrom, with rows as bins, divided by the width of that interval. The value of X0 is 18.6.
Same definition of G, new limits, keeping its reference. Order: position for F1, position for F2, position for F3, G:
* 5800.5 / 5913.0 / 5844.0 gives -0.08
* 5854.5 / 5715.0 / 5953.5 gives -0.06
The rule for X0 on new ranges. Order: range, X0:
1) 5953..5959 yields 17.8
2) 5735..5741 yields 19.1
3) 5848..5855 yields 18.6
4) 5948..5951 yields 19.3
